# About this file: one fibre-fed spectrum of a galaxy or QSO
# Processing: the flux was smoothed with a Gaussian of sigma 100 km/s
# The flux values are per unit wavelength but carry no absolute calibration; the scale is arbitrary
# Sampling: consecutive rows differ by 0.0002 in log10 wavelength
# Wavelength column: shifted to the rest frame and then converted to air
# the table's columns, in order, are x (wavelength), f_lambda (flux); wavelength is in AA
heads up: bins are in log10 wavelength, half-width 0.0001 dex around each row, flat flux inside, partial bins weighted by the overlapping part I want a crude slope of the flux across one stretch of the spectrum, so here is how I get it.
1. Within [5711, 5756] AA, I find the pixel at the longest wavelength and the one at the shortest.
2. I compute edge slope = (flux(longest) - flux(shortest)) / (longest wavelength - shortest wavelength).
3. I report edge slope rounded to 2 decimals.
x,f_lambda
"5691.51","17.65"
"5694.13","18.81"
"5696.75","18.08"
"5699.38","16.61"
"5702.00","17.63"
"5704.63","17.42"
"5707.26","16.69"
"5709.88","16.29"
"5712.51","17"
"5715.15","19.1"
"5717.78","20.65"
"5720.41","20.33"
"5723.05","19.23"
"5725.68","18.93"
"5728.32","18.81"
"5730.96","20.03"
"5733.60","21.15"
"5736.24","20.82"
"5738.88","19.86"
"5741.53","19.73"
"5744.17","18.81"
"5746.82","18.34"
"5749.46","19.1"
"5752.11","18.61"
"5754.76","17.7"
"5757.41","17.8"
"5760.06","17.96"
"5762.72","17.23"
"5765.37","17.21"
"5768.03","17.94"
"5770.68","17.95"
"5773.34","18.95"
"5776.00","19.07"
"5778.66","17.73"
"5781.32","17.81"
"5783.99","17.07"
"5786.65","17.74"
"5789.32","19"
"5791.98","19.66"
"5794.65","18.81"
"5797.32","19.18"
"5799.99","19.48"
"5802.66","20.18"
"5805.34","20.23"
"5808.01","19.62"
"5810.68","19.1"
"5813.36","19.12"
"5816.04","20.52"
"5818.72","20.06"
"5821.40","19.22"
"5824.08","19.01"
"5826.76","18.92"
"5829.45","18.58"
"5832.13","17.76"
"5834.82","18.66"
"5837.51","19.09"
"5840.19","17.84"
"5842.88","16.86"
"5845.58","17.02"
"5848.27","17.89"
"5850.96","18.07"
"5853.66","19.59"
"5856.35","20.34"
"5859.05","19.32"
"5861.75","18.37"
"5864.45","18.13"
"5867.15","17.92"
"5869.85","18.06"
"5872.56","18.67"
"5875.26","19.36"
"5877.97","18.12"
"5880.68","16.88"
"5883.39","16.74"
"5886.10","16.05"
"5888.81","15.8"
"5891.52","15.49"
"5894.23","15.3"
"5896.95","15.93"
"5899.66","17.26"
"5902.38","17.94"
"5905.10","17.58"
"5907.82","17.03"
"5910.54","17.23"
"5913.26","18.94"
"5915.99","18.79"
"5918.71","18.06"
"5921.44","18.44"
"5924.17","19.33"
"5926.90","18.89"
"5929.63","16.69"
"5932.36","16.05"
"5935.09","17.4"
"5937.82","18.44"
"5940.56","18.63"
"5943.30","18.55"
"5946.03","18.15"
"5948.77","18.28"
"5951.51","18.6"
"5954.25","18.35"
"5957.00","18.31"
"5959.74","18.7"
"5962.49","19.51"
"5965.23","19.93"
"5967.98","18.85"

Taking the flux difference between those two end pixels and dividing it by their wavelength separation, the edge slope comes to 0.02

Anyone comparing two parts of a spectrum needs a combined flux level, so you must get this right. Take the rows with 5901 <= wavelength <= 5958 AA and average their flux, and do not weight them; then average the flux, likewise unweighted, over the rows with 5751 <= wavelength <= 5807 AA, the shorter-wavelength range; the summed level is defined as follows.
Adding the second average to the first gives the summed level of 36.5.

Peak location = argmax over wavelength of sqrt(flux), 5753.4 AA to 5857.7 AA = 5816.04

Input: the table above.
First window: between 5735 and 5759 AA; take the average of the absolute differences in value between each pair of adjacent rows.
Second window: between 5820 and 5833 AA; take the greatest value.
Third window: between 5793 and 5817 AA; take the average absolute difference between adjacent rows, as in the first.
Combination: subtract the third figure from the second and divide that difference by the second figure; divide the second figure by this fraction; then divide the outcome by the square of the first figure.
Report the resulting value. 56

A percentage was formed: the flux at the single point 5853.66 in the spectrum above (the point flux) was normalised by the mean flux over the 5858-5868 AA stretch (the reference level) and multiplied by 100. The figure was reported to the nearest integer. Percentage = 106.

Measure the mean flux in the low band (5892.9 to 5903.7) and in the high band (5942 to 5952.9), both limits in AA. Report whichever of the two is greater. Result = 18.4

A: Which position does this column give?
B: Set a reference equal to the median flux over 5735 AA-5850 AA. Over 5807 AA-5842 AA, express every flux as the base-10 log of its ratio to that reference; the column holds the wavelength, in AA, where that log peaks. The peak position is 5816.04 AA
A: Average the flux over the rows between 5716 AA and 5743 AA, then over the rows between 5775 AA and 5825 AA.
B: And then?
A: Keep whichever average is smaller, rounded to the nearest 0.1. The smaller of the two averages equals 19.1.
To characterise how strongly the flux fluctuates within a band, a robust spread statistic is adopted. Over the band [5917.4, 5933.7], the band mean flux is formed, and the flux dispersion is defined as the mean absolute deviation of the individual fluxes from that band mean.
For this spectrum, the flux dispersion 1.03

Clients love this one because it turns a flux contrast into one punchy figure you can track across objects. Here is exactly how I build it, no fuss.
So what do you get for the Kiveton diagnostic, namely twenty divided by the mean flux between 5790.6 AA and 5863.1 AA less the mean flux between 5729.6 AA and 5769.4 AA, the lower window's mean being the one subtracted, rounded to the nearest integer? 123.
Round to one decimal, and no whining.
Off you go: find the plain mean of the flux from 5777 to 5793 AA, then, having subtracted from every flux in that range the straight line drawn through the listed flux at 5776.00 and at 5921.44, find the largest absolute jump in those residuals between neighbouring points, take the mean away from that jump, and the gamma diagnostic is -16.9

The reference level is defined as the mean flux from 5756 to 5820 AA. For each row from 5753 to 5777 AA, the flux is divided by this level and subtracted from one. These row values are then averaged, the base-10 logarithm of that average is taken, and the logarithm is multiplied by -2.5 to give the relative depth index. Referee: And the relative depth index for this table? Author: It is 3.5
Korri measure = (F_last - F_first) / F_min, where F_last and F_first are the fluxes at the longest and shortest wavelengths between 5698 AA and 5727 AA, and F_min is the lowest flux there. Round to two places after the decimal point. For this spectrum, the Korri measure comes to 0.14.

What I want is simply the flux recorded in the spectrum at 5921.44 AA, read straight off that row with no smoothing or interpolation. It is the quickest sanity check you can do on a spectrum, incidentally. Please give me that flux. 18.44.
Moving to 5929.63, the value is 16.69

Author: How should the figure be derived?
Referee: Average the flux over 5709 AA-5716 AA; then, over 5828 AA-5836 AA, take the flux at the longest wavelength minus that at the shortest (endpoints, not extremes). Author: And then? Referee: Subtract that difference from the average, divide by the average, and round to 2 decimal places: 1.00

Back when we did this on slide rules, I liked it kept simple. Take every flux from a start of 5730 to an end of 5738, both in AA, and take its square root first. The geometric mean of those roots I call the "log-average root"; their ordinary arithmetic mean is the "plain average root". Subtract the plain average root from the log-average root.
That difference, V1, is 0.000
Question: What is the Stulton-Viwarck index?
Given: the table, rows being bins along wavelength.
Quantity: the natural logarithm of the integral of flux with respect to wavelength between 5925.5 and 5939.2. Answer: 5.48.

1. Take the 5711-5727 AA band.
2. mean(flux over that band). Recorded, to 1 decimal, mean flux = 19.2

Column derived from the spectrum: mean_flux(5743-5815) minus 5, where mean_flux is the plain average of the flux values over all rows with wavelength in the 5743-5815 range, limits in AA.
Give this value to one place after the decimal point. 13.6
